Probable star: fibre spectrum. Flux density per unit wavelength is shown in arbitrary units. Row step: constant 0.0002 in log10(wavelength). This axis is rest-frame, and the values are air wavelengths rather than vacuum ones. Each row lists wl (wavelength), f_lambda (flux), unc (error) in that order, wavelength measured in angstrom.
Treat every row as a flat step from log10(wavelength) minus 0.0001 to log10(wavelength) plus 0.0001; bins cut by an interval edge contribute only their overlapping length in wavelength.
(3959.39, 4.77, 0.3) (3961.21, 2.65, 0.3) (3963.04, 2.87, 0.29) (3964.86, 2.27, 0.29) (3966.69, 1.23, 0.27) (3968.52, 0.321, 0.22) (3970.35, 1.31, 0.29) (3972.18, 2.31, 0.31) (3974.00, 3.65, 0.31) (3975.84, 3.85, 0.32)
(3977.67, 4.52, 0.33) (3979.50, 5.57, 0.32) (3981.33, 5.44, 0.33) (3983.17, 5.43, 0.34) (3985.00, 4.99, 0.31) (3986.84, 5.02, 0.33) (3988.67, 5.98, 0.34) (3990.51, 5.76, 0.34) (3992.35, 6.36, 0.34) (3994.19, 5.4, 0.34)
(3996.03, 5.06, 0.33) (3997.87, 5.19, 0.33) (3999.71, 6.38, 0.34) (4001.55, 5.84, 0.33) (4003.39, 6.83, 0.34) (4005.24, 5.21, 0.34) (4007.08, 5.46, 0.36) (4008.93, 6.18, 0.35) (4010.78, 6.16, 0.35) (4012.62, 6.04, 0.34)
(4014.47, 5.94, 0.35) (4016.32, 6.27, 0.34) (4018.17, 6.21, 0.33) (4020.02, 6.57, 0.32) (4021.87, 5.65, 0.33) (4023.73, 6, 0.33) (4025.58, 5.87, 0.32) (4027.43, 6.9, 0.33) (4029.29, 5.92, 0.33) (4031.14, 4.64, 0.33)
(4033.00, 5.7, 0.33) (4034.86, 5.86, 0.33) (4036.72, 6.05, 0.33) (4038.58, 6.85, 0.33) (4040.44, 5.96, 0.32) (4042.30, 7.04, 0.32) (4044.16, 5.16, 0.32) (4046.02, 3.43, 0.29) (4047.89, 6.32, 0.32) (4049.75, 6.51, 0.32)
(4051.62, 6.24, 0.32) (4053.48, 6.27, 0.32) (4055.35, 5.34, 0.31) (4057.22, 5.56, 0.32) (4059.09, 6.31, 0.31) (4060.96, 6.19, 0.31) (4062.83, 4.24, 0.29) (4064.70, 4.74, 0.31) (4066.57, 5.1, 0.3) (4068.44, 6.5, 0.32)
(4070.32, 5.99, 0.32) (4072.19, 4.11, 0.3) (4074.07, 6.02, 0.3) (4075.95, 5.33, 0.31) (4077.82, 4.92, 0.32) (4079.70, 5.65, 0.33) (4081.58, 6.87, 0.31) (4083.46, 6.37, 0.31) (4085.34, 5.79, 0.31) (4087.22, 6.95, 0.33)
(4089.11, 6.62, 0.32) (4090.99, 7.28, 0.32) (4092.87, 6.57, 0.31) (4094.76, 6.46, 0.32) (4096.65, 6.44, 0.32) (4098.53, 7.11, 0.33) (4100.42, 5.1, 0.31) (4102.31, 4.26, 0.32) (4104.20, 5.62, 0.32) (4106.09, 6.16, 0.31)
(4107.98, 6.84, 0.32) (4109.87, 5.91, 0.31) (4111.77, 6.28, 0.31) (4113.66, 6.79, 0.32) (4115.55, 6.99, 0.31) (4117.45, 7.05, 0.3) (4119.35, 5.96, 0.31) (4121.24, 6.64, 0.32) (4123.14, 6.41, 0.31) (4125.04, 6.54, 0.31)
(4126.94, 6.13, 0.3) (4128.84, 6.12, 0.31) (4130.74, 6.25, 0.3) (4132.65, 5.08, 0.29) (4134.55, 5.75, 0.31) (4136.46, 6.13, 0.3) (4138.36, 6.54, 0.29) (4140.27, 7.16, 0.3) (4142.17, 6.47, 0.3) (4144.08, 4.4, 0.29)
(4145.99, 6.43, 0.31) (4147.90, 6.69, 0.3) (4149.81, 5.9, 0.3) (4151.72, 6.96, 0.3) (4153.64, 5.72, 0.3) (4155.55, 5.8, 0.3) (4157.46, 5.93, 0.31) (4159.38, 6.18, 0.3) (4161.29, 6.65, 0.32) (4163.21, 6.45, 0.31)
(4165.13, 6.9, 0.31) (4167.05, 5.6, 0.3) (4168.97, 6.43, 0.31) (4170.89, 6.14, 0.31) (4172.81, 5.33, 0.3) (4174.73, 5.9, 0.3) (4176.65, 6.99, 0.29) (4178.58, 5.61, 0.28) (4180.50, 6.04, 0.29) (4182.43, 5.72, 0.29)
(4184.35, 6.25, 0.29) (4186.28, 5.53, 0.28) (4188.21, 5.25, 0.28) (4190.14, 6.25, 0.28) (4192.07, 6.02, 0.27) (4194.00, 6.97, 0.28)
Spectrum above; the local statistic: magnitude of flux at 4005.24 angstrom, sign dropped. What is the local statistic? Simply 5.2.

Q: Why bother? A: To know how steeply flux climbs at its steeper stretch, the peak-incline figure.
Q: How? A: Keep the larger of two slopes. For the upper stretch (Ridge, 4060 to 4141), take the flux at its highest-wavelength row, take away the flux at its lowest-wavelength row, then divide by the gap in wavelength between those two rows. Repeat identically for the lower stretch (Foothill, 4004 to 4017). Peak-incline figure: 0.096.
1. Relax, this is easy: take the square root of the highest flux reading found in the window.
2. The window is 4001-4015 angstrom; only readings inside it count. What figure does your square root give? 2.61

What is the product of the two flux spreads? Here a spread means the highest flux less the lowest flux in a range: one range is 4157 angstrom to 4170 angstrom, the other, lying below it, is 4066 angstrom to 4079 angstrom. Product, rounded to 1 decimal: 3.1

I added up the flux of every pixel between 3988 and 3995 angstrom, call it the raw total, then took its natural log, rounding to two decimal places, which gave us 3.16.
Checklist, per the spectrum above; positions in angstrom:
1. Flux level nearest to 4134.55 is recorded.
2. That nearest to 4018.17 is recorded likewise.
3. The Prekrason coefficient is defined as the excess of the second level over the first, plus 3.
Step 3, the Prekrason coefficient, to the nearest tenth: 3.5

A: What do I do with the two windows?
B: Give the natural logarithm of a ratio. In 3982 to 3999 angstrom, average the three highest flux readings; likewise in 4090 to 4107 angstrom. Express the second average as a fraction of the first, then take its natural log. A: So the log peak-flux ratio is 0.147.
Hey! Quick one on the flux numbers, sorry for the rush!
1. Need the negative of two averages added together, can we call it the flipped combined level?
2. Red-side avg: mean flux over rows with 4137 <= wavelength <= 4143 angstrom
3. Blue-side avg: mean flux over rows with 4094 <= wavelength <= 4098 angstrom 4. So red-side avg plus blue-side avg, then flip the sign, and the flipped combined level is -13.2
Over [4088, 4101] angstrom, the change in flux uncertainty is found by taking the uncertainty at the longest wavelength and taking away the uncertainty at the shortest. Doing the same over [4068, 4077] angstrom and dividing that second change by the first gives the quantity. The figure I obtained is 1.0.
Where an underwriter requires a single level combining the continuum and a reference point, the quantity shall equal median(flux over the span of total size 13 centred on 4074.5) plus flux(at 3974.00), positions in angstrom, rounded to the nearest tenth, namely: 9.3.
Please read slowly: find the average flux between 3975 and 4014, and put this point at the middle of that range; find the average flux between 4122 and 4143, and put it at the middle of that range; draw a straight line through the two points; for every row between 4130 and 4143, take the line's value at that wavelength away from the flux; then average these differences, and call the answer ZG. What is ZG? -0.06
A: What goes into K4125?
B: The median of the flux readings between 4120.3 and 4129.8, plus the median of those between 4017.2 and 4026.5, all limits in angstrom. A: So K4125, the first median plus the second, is 12.4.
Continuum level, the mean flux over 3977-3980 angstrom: 5.0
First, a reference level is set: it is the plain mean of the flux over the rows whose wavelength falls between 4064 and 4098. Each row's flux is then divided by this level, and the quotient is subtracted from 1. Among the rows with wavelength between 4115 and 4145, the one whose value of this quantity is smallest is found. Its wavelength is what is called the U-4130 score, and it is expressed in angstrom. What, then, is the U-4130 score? 4140.27 angstrom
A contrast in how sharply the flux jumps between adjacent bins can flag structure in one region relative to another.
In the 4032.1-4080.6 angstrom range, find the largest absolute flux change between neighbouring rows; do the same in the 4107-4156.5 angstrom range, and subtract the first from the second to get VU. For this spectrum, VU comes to -0.8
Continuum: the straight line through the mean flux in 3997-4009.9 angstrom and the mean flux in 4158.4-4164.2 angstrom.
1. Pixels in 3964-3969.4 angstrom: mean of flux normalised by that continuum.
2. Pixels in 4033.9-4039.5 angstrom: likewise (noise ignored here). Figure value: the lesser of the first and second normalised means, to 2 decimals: 0.22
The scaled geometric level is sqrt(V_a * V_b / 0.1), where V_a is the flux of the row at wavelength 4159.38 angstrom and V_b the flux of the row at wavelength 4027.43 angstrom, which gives 20.6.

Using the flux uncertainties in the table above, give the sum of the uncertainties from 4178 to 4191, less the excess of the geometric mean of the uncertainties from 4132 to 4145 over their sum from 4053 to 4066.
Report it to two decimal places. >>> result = 3.86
